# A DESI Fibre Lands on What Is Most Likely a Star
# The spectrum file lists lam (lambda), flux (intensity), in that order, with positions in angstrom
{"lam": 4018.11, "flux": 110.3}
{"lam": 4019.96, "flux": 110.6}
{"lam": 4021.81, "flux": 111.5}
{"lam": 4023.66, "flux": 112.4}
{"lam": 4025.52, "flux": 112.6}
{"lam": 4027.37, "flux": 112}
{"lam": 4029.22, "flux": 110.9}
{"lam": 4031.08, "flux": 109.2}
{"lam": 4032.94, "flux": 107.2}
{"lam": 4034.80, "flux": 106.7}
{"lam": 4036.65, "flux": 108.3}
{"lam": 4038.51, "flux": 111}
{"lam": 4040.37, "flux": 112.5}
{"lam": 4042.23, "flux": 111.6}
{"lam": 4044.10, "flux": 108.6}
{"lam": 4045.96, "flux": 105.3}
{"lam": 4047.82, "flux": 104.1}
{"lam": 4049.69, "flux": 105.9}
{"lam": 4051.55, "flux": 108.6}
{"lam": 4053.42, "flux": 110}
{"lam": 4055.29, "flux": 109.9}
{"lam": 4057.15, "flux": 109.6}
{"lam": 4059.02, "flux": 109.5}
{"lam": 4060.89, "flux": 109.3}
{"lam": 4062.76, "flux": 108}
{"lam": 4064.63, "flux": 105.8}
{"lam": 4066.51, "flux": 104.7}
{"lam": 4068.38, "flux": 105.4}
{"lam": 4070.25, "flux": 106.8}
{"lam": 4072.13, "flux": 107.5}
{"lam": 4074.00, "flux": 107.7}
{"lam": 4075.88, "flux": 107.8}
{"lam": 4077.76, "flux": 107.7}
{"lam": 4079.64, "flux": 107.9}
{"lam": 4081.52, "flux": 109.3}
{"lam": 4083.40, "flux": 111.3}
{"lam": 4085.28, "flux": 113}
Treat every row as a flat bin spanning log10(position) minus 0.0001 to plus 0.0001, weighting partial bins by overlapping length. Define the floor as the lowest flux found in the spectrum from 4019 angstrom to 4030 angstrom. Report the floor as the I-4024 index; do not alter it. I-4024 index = 110.6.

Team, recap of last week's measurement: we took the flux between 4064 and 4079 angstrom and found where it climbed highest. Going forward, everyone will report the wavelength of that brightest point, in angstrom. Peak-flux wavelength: 4075.88 angstrom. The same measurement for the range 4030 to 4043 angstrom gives 4040.37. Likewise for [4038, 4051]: 4040.37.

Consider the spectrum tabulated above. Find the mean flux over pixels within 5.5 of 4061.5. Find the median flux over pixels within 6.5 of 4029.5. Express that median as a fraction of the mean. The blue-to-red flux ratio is 1.03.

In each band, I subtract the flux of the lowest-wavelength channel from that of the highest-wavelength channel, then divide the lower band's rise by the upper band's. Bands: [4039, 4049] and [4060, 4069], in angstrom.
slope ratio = 2.2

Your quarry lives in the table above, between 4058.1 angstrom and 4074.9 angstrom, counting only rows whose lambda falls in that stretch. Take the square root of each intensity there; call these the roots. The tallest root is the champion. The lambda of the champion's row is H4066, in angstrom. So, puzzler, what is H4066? 4059.02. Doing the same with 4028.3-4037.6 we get 4029.22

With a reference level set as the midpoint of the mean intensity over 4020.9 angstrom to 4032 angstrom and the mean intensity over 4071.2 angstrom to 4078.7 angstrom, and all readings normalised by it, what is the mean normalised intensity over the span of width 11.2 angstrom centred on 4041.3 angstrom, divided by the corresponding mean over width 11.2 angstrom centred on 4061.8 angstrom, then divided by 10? 0.102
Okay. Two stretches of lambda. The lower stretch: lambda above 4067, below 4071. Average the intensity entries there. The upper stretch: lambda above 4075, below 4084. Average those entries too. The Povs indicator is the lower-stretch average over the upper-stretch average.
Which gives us 0.98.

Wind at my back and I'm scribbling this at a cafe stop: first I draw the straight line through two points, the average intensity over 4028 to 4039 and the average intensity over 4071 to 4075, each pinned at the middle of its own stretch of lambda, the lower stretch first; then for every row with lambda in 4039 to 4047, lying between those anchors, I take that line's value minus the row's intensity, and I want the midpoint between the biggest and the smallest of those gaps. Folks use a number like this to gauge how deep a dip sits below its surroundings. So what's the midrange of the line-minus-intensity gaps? -0.3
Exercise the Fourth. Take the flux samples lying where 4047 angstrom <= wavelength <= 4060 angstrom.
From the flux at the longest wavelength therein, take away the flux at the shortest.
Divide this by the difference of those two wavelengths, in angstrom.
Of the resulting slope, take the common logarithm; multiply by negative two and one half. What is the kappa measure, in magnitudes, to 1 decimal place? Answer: 0.8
